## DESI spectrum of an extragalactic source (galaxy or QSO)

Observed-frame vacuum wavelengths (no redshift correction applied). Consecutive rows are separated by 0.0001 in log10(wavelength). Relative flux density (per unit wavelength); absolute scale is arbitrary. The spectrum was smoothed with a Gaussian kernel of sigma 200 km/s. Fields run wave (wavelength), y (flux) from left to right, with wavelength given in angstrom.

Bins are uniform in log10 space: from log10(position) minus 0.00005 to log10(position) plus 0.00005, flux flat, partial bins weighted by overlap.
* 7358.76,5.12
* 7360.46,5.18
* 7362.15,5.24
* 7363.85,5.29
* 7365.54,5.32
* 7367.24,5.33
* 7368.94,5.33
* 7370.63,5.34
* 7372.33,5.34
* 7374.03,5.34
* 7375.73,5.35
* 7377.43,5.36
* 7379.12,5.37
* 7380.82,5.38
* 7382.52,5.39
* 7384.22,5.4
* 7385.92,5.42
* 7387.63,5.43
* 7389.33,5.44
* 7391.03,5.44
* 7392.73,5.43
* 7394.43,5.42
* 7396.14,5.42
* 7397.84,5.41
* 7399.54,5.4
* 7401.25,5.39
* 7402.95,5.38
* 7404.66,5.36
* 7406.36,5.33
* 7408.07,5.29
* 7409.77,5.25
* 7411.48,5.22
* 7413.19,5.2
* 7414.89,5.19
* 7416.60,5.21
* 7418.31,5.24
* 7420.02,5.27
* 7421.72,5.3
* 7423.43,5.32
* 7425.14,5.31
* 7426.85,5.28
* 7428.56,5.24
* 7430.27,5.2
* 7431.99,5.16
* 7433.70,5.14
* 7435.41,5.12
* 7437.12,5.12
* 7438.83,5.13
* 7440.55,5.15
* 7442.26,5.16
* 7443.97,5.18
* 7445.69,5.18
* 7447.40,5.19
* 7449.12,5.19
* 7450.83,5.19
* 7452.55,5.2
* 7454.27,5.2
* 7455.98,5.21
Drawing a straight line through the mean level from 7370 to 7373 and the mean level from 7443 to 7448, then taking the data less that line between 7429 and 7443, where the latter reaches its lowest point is 7435.41 angstrom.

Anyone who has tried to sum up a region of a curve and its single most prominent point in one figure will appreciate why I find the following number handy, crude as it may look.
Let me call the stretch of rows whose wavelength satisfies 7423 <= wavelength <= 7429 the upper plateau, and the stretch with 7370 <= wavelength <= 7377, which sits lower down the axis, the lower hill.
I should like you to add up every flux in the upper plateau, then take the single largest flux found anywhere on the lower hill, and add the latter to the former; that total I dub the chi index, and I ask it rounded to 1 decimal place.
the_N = 26.5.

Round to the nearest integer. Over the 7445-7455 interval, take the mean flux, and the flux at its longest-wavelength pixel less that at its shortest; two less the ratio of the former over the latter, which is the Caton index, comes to -258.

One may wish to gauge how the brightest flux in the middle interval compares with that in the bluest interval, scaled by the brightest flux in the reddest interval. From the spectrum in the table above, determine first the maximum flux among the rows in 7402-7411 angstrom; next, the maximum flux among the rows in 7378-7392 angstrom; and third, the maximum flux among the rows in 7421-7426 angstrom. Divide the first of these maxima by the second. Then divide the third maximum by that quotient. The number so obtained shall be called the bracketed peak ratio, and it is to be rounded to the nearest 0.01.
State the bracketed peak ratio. 5.38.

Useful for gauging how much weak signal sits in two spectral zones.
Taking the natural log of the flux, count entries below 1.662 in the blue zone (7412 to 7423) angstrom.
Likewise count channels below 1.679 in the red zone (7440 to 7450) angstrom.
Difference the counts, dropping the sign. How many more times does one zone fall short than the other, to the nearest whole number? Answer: 2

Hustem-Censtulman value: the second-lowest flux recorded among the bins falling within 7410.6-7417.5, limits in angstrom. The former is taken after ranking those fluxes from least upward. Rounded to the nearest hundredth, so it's 5.20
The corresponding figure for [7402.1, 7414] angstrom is 5.22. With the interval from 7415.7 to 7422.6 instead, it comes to 5.24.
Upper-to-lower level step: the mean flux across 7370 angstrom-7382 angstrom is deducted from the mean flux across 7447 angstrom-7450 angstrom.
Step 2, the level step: -0.16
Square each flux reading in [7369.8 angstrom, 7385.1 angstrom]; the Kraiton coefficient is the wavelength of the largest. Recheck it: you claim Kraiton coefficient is 7384.22 angstrom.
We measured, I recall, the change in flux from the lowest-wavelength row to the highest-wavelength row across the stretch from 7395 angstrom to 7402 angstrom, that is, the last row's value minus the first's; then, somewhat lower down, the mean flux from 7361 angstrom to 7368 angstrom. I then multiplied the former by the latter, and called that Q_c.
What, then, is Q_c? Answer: -0.2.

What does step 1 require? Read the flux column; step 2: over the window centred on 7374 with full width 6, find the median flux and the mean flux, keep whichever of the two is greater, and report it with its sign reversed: -5.34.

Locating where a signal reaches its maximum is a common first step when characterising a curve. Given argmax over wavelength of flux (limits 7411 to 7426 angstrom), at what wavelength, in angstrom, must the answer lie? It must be 7423.43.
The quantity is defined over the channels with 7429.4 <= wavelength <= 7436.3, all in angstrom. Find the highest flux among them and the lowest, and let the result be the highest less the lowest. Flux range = 0.08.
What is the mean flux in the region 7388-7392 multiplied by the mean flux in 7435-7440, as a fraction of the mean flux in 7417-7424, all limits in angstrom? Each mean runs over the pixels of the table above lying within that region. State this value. 5.28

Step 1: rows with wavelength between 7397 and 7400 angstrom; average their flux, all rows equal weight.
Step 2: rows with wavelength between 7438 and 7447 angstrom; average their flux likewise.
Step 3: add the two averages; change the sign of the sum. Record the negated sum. -10.6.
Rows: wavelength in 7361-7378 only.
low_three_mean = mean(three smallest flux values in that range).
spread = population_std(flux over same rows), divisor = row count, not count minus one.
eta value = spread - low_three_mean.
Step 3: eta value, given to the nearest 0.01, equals -5.25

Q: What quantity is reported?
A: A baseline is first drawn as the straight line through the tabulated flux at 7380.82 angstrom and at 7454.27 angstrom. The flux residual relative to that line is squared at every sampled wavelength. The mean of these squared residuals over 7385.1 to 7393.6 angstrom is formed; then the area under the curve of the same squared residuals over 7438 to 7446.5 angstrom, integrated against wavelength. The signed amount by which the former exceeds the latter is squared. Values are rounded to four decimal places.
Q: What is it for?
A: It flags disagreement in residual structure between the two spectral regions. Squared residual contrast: 0.0017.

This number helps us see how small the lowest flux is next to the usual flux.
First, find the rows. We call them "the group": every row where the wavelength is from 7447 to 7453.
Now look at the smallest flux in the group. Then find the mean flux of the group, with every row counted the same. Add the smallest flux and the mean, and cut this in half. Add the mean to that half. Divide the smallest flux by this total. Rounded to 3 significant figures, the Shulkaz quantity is 0.500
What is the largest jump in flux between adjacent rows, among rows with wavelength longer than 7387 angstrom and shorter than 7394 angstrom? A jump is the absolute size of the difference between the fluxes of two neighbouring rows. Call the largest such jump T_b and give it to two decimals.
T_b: 0.01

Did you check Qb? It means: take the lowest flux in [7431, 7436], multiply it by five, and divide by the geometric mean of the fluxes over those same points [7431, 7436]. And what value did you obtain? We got 4.98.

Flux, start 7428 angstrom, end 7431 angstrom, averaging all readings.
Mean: 5.22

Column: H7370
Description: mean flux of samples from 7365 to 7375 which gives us 5.33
